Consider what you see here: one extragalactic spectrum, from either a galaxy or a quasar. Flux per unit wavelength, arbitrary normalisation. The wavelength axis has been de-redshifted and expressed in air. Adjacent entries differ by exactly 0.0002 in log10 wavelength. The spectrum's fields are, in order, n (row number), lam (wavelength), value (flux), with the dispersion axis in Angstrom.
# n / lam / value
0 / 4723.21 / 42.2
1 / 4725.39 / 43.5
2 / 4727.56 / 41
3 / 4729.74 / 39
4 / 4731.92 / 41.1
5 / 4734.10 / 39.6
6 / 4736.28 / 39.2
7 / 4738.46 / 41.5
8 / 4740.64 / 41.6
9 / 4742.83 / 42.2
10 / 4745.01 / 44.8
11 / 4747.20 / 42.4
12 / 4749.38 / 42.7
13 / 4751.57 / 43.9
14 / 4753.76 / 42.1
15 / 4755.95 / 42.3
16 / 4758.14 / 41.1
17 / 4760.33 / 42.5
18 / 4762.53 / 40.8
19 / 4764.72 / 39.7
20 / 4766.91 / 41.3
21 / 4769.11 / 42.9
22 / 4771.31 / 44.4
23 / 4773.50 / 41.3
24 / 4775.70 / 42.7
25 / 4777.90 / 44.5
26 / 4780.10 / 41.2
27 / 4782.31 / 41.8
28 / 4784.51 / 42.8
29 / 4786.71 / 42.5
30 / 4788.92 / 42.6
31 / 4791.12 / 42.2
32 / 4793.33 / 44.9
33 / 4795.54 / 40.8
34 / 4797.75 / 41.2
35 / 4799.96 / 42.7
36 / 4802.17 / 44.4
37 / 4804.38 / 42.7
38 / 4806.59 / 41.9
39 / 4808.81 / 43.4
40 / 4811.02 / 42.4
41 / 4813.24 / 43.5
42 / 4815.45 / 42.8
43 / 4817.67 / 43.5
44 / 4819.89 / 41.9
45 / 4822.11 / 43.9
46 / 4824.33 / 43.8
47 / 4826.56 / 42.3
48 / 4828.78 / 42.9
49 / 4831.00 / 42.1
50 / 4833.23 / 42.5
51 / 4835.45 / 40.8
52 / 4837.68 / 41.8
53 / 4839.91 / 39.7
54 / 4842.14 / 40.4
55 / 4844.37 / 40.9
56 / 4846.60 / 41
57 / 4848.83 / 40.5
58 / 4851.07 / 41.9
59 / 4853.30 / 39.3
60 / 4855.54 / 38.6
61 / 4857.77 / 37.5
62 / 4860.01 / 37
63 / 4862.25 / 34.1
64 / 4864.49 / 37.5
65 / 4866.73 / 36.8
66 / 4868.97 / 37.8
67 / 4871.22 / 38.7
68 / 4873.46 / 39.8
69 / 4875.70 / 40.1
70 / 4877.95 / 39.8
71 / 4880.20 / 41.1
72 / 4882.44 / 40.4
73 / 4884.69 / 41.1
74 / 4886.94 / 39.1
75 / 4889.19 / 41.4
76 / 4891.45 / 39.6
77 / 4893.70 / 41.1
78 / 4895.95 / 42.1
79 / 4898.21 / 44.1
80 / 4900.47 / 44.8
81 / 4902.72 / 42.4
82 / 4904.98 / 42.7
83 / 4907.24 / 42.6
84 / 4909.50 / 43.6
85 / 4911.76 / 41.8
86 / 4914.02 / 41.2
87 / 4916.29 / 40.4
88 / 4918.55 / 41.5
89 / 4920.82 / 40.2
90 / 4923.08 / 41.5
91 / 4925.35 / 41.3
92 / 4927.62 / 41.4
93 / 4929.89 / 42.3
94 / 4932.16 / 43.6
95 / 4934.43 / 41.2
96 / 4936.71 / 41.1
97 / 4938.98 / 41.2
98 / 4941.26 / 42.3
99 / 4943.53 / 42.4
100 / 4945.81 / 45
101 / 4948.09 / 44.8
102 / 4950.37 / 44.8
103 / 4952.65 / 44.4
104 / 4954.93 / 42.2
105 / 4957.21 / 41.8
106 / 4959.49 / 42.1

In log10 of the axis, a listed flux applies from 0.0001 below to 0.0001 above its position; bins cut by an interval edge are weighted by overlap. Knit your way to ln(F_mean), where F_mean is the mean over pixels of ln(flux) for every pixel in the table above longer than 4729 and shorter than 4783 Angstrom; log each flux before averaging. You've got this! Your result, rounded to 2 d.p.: 1.32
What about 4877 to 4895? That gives 1.31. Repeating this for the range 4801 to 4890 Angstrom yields 1.31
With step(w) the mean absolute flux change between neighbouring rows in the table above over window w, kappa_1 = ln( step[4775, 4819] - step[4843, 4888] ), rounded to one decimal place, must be -1.8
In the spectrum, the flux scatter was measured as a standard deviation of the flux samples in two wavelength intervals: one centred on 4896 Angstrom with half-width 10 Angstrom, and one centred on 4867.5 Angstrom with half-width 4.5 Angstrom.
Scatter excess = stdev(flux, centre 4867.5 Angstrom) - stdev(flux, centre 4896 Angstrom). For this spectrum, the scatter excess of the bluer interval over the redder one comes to -1.1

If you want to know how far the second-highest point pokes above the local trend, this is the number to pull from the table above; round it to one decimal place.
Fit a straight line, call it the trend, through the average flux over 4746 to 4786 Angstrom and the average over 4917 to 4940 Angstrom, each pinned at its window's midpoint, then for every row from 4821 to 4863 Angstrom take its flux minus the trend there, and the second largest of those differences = 1.8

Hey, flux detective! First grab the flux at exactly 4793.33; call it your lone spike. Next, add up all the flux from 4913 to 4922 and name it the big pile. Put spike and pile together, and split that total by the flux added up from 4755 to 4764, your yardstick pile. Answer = 1.25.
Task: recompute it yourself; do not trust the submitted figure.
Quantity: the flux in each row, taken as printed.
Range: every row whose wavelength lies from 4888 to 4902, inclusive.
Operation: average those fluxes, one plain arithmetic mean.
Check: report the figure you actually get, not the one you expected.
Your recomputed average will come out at 42.2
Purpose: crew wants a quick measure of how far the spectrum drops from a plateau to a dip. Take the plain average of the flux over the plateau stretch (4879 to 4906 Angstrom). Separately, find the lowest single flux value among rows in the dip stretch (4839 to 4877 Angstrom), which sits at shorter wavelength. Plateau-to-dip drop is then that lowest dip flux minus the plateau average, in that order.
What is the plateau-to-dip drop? -7.6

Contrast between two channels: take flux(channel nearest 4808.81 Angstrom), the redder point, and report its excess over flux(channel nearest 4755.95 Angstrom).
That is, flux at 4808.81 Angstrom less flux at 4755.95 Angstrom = 1.1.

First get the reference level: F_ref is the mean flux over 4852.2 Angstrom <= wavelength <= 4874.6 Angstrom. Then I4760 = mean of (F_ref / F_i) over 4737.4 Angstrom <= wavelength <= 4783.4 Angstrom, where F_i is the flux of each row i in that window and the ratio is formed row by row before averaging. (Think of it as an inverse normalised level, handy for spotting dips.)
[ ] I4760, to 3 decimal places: 0.893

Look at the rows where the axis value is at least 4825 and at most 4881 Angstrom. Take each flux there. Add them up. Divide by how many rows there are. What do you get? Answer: 39.8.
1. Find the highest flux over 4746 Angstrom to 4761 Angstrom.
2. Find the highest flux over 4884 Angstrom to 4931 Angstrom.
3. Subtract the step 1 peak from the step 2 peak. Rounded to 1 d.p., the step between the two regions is 0.9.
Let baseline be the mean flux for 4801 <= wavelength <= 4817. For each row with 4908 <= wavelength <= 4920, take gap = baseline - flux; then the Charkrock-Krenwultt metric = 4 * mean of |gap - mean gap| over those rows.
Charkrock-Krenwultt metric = 3.2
